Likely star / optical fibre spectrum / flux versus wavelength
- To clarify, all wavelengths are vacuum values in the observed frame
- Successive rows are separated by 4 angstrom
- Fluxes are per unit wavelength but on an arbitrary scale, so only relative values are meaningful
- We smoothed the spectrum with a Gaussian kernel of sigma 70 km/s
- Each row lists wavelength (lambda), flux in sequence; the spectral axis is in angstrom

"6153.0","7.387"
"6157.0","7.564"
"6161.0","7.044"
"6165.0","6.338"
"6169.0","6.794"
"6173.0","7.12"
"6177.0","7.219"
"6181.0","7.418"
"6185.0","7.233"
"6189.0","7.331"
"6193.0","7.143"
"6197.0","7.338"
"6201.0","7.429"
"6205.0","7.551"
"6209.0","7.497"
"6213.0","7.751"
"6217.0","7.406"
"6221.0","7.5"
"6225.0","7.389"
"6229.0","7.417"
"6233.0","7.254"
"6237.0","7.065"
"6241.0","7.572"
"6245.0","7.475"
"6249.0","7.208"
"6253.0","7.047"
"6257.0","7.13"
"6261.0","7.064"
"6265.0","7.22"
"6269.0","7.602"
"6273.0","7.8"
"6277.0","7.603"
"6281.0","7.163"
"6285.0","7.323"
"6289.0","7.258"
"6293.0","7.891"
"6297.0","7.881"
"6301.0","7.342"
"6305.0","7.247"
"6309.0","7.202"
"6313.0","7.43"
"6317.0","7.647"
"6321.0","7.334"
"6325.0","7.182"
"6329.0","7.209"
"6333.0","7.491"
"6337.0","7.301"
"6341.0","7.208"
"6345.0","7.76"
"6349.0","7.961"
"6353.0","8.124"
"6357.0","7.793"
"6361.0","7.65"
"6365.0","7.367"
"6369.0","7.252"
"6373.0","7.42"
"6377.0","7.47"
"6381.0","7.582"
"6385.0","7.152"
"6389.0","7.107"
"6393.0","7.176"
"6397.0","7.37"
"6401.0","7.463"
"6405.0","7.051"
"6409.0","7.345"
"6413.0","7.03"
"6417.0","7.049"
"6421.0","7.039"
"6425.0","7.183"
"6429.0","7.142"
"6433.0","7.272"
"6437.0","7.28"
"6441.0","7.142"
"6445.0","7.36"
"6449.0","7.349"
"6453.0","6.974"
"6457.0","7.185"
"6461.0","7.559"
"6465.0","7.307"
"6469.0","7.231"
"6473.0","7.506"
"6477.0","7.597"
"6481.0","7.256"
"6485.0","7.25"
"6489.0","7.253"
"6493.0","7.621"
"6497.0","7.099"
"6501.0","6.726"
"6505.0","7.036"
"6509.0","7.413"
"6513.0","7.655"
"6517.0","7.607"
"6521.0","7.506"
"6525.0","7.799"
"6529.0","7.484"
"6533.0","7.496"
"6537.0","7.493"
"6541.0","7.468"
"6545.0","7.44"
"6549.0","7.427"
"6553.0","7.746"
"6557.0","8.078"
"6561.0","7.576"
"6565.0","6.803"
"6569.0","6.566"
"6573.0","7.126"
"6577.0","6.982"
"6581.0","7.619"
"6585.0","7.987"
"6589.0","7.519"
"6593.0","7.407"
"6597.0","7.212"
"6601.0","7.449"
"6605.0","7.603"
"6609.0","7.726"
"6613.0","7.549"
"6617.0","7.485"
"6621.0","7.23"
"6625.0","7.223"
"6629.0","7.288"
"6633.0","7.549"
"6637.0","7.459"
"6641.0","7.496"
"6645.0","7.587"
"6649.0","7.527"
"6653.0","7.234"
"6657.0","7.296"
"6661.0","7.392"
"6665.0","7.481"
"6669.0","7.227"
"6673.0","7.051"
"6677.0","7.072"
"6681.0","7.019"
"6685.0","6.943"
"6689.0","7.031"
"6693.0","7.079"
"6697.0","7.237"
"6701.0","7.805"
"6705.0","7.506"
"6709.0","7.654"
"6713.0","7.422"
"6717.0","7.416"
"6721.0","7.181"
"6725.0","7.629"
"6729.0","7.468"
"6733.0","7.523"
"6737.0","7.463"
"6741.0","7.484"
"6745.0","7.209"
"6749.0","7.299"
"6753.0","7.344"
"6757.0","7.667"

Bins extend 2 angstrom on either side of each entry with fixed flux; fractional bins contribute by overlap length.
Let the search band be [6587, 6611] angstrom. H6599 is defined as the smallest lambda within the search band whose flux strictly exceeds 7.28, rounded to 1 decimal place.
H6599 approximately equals 6589.0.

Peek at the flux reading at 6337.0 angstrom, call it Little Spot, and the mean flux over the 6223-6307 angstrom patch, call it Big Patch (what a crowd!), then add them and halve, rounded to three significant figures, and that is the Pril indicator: 7.34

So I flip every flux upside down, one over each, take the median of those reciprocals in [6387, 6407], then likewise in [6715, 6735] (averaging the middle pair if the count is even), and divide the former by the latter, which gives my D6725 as 1.04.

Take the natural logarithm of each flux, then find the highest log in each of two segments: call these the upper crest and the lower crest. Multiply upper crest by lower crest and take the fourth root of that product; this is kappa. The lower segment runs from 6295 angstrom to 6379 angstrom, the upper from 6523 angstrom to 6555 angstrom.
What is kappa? 1.440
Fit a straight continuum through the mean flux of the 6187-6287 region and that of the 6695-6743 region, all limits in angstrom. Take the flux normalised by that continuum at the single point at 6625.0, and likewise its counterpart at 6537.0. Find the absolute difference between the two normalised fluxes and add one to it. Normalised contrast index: 1.039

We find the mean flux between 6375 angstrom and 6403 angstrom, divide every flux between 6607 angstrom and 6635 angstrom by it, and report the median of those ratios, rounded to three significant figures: 1.02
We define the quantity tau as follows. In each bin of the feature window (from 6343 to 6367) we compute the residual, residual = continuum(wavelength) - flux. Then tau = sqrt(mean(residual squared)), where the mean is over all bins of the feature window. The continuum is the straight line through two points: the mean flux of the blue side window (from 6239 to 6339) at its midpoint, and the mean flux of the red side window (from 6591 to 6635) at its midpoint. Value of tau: 0.45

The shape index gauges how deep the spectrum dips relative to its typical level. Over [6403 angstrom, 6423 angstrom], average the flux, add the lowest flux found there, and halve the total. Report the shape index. 7.07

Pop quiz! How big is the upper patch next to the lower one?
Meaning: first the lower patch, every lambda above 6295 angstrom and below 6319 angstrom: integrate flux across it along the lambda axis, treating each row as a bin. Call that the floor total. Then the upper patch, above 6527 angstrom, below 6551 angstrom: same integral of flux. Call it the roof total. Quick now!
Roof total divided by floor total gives 1.00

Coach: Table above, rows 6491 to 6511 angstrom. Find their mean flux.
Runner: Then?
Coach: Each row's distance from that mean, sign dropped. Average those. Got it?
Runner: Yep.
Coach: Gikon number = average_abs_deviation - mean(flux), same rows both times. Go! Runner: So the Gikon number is -6.91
